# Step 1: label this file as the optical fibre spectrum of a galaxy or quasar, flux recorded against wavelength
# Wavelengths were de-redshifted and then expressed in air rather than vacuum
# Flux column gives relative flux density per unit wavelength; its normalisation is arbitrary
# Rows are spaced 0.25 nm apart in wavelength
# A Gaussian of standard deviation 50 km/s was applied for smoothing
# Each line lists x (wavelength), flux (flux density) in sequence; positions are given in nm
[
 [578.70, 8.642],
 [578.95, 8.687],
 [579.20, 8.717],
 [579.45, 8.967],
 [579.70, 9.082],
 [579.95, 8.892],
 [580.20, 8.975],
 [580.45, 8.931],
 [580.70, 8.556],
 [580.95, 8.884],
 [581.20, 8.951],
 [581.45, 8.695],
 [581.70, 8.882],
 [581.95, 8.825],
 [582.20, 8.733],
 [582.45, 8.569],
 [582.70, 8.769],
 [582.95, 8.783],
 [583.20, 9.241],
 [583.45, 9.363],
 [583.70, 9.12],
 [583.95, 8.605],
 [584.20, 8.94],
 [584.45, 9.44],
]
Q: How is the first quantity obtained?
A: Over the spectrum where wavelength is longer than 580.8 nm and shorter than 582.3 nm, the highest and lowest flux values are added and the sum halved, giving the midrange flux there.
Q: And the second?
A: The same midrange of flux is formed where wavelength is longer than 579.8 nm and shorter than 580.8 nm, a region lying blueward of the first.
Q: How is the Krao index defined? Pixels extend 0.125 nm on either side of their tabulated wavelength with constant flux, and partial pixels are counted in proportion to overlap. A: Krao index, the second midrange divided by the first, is 0.99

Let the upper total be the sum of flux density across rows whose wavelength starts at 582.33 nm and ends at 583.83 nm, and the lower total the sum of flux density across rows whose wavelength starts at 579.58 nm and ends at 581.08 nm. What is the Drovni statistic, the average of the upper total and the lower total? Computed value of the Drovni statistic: 54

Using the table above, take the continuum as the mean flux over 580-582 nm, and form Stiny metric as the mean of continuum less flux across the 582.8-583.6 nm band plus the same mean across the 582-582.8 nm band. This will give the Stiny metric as -0.14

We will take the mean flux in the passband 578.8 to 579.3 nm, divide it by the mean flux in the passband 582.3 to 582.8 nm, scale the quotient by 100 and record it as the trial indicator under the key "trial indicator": 100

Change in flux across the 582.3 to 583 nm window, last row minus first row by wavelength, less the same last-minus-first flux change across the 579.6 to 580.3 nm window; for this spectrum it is 0.32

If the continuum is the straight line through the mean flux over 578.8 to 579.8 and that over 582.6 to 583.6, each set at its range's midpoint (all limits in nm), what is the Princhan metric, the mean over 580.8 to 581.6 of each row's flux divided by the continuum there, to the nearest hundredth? 0.99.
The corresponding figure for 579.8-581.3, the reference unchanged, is 0.99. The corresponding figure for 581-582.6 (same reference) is 0.98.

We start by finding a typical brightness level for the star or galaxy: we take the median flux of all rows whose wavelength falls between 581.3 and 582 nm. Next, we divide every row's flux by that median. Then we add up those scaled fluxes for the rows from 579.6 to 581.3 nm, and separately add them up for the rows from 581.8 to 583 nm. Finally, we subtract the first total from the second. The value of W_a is -2.1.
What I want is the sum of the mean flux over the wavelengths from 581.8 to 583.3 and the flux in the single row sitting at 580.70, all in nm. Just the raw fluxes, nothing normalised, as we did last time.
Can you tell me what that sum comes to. 17.4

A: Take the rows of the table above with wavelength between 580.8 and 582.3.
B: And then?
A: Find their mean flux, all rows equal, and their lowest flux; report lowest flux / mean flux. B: 0.985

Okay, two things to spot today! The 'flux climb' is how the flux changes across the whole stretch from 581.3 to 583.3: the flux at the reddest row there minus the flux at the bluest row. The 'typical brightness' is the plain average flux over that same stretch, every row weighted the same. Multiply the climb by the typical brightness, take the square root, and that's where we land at 2.19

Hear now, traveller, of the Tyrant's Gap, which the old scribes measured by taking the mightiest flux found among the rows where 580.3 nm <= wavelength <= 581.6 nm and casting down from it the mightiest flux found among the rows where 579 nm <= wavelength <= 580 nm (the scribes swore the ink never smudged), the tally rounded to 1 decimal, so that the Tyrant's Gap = -0.1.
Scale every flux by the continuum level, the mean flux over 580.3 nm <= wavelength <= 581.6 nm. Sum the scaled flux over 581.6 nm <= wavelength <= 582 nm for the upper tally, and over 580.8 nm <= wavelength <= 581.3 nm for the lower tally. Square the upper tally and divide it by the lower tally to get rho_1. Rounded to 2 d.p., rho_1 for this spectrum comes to 2.00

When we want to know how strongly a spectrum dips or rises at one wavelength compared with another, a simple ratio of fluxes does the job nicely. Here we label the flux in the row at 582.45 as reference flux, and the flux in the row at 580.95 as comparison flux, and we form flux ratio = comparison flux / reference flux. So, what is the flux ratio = 1.04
